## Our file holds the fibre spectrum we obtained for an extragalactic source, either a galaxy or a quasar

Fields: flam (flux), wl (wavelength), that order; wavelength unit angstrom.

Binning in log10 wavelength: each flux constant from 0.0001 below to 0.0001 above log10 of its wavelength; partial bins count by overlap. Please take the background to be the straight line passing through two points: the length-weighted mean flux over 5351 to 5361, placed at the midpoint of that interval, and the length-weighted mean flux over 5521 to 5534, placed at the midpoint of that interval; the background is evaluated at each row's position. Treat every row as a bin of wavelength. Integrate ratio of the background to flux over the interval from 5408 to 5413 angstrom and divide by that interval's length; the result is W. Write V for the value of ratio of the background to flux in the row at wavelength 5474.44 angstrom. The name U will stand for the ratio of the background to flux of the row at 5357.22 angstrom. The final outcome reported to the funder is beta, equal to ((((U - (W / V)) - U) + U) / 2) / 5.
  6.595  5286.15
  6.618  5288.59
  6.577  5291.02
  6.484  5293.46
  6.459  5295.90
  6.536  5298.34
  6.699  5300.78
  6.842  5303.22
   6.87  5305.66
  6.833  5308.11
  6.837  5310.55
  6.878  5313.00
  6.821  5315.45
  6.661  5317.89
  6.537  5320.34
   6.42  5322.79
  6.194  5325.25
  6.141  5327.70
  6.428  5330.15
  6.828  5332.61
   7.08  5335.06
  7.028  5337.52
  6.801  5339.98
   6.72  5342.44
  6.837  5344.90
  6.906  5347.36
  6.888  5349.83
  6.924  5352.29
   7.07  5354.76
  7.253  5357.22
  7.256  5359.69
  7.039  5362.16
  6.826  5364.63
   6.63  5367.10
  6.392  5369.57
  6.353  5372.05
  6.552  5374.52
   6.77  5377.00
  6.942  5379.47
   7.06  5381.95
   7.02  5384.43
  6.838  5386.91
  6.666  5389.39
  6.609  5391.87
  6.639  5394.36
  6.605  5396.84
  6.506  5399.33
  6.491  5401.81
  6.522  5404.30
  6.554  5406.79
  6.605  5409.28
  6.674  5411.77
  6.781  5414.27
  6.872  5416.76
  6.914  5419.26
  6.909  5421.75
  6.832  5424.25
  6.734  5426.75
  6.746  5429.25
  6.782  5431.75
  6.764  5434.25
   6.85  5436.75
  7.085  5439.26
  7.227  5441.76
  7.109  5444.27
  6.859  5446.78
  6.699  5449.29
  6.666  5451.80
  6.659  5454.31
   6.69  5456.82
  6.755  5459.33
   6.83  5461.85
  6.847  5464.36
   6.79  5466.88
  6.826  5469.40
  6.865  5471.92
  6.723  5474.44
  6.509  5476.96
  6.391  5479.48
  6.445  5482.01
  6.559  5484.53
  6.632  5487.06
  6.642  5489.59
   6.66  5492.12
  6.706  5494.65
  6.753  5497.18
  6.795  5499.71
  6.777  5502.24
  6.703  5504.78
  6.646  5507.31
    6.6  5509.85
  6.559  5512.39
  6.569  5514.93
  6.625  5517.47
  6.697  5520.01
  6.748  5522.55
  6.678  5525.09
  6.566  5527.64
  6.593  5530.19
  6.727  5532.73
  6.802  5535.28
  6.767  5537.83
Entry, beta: -0.006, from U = 0.98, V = 1.01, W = 1.05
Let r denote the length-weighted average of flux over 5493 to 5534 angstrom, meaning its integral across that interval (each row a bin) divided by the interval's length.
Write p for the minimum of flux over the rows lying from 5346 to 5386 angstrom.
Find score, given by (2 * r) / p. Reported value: 2.10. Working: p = 6.353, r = 6.67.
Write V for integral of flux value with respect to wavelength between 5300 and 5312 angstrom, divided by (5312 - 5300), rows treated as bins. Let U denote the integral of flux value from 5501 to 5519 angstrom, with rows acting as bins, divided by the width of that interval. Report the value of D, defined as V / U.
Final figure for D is 1.027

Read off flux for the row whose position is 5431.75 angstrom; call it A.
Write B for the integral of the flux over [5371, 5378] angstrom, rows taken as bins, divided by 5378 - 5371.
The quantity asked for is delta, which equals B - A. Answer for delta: -0.2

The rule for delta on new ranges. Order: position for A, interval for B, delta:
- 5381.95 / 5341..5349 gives -0.2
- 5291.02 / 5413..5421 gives 0.3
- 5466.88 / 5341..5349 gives 0.0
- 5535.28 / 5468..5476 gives 0.0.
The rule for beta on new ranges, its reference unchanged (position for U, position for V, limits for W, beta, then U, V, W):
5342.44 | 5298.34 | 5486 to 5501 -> 0.016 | 1.07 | 1.11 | 1.01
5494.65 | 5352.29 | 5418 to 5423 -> 0.003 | 1.01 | 1.03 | 1.01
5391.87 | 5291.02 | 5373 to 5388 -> 0.013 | 1.06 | 1.11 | 1.03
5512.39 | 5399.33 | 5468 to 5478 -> 0.008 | 1.02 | 1.08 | 1.01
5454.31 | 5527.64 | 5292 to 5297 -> -0.008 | 1.03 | 1.02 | 1.12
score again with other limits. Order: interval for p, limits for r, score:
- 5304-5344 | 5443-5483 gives 2.19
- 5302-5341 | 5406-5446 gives 2.23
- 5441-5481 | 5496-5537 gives 2.09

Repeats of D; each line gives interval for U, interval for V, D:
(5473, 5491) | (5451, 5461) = 1.021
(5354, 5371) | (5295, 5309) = 0.970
